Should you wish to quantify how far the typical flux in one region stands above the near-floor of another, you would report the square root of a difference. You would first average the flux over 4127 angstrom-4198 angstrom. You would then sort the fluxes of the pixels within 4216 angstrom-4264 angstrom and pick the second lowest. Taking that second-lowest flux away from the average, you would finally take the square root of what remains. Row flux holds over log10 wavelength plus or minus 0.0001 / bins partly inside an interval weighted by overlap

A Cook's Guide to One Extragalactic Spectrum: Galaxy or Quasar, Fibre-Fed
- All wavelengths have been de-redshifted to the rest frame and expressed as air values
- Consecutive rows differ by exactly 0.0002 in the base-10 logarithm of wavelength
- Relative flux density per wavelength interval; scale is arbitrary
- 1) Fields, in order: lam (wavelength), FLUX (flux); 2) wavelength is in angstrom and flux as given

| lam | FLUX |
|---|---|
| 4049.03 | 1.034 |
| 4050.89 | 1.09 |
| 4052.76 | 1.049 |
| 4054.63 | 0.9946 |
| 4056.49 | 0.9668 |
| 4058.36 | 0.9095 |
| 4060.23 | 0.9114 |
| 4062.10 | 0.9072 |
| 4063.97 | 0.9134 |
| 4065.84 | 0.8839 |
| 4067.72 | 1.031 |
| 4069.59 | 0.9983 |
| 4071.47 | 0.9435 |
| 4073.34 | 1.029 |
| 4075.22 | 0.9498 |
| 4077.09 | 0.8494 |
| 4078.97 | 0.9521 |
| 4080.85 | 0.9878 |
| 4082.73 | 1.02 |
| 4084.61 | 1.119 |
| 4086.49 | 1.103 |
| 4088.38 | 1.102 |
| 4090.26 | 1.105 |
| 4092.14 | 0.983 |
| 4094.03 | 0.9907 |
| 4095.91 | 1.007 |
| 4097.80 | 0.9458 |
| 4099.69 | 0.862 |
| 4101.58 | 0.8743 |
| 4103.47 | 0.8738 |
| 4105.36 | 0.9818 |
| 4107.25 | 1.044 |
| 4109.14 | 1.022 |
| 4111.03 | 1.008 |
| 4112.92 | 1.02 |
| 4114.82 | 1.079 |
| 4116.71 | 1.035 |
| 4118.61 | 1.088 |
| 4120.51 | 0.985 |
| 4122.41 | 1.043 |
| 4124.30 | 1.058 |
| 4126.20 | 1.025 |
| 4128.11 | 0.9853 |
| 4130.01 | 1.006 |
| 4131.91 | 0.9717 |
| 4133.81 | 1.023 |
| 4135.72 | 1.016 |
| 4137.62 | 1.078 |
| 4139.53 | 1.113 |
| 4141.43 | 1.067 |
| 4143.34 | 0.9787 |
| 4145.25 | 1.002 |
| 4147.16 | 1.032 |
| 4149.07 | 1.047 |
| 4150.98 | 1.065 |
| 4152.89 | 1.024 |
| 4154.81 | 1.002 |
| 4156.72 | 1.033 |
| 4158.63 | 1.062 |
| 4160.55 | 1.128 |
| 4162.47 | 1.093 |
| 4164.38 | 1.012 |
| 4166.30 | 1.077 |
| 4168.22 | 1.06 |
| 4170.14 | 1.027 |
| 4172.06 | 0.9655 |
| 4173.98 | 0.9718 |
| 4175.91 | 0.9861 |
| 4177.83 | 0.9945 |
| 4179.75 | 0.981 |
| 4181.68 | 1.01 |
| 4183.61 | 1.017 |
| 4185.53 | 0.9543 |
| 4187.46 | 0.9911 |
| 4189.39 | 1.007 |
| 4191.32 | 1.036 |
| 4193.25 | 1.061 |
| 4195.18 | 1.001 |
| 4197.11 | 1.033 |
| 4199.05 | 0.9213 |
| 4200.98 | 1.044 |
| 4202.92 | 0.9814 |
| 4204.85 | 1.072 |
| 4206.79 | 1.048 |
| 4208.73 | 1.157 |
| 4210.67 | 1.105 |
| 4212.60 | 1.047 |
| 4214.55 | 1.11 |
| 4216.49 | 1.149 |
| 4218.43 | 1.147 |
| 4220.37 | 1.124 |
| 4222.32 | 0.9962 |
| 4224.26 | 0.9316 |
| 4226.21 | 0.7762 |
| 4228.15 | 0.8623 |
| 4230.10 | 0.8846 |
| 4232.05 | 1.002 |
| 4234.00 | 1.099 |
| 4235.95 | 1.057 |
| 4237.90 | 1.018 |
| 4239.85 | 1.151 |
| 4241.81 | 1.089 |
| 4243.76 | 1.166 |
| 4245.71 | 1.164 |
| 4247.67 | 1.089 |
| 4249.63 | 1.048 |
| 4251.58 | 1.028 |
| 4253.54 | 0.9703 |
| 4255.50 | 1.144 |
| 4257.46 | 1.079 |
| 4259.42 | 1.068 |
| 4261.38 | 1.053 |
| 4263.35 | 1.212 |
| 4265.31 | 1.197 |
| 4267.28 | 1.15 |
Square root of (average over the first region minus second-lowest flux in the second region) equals 0.40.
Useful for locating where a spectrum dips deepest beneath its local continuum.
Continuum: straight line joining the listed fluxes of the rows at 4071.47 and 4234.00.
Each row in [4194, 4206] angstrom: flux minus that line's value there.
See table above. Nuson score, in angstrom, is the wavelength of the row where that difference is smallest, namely 4199.05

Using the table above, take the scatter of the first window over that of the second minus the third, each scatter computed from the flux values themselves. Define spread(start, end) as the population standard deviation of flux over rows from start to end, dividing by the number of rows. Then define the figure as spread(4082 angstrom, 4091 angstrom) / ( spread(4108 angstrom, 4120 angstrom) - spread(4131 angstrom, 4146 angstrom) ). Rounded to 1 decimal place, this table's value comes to -2.2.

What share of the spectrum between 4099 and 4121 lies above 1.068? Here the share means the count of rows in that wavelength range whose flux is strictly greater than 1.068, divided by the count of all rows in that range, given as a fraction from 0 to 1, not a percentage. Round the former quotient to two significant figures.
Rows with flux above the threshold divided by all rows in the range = 0.17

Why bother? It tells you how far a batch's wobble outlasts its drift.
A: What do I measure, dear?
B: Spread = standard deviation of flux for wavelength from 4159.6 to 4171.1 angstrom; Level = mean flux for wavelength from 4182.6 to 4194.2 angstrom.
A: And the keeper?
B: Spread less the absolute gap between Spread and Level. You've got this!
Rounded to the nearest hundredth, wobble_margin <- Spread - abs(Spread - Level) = -0.93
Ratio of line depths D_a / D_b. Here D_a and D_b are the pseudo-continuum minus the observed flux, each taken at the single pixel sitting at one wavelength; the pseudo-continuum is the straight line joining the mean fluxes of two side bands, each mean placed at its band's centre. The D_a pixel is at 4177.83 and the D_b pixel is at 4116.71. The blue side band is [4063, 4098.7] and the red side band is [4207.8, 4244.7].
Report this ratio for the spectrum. -1.3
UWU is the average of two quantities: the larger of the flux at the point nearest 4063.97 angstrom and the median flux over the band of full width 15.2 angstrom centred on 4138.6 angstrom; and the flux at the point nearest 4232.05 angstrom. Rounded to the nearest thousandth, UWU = 1.011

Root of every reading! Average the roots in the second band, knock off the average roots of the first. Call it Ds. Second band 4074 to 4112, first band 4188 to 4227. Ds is -0.024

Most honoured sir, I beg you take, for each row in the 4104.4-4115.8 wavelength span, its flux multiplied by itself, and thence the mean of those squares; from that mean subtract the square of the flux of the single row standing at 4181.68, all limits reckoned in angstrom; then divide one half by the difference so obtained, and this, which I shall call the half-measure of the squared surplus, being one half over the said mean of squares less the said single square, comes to 15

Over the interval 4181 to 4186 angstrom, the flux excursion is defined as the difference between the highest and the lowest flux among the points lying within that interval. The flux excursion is 0.063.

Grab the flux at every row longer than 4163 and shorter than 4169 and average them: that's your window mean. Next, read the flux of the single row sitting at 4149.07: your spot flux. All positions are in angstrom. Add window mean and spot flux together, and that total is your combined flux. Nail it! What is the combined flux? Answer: 2.10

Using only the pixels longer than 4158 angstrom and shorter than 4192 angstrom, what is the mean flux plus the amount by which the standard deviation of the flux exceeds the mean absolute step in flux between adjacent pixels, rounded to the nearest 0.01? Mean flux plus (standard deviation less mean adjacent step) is 1.03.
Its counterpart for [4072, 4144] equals 1.03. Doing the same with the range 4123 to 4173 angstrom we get 1.04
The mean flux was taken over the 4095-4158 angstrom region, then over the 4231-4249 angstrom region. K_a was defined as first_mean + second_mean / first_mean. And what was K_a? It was 2.09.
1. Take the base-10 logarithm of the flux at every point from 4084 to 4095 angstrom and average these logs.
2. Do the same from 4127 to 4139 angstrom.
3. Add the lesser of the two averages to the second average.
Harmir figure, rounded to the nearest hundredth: 0.01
